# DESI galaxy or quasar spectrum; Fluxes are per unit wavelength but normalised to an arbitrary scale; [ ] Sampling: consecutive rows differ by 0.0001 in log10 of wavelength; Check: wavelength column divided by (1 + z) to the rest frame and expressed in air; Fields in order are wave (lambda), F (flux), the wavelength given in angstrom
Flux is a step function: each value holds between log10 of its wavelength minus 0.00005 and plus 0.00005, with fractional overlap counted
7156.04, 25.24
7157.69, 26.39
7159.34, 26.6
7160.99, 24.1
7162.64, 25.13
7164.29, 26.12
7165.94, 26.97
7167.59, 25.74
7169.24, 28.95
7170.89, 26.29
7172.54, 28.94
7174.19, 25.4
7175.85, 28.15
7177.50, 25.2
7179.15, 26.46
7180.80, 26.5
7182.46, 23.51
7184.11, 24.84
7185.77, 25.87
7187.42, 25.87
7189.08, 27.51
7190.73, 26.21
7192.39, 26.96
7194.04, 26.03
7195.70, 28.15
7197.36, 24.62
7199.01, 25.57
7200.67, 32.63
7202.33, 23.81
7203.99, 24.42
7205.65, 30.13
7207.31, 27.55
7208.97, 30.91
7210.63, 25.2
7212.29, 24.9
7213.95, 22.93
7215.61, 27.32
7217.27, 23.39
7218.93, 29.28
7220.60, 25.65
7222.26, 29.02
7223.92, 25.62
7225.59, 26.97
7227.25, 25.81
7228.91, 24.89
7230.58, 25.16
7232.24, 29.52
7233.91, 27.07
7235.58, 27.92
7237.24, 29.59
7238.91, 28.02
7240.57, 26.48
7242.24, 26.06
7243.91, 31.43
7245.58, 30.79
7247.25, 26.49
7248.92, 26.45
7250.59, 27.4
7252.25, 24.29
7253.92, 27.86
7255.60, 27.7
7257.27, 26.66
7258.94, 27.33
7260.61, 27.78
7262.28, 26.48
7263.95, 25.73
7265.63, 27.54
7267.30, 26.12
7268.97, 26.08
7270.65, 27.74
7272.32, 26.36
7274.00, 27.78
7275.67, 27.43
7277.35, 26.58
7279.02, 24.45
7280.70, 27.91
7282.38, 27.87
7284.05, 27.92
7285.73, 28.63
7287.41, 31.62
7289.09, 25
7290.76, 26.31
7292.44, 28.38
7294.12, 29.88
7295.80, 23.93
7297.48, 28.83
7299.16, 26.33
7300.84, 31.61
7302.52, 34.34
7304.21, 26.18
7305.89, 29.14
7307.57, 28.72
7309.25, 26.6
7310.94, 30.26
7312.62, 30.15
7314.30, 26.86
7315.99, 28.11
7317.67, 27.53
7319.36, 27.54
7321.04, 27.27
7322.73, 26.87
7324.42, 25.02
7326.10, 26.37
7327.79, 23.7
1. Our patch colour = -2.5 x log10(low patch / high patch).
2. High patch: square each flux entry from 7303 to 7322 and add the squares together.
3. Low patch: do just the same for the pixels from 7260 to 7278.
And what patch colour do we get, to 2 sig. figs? 0.093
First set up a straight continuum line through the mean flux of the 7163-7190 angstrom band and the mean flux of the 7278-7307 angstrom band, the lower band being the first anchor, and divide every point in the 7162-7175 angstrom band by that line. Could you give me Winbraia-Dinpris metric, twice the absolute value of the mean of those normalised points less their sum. 14.2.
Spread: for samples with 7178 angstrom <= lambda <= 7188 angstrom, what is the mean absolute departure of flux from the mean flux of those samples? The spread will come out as 0.89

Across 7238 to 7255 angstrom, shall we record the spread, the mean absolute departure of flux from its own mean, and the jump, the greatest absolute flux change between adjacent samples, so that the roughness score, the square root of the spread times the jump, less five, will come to -2.1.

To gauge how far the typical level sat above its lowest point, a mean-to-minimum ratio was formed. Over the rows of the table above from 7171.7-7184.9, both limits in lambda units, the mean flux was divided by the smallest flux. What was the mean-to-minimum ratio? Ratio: 1.11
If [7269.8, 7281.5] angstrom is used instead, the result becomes 1.10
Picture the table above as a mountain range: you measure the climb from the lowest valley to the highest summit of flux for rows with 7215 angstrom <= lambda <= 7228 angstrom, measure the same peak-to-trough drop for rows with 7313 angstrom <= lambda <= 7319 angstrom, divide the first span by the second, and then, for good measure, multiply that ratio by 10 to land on 47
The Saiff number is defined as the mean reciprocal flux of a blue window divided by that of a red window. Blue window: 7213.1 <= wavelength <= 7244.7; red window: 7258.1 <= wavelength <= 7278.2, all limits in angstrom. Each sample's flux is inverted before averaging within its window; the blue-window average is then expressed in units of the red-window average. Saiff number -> 1.00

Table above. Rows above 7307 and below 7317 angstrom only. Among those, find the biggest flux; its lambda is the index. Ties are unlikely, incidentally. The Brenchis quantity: 7310.94 angstrom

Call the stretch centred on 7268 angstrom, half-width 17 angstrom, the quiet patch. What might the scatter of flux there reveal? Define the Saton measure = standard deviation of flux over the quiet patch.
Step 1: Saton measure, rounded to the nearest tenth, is 1.1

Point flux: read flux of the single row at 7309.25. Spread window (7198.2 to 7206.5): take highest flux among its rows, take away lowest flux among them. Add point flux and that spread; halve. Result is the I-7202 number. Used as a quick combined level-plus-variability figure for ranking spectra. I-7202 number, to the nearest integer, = 18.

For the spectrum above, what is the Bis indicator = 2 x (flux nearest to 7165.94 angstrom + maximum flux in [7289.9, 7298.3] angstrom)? 114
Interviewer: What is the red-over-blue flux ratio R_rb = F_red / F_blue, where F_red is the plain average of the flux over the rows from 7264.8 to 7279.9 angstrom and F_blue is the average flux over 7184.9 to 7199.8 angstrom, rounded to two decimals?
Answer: 1.01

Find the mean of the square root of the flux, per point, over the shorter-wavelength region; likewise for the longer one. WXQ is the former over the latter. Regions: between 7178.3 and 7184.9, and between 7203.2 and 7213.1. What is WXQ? 0.97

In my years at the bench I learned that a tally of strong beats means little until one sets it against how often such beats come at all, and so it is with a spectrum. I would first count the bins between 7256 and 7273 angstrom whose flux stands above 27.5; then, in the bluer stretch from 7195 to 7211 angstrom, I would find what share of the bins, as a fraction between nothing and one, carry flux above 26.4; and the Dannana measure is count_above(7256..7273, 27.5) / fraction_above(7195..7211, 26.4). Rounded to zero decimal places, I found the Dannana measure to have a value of 6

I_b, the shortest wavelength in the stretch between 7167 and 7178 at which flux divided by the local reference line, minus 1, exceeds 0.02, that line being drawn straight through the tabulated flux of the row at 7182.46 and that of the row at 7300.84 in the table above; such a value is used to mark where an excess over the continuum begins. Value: 7167.59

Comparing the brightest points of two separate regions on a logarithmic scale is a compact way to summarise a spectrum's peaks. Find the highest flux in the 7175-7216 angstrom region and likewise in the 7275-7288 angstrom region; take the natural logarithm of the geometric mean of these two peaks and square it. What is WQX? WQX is 12.0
